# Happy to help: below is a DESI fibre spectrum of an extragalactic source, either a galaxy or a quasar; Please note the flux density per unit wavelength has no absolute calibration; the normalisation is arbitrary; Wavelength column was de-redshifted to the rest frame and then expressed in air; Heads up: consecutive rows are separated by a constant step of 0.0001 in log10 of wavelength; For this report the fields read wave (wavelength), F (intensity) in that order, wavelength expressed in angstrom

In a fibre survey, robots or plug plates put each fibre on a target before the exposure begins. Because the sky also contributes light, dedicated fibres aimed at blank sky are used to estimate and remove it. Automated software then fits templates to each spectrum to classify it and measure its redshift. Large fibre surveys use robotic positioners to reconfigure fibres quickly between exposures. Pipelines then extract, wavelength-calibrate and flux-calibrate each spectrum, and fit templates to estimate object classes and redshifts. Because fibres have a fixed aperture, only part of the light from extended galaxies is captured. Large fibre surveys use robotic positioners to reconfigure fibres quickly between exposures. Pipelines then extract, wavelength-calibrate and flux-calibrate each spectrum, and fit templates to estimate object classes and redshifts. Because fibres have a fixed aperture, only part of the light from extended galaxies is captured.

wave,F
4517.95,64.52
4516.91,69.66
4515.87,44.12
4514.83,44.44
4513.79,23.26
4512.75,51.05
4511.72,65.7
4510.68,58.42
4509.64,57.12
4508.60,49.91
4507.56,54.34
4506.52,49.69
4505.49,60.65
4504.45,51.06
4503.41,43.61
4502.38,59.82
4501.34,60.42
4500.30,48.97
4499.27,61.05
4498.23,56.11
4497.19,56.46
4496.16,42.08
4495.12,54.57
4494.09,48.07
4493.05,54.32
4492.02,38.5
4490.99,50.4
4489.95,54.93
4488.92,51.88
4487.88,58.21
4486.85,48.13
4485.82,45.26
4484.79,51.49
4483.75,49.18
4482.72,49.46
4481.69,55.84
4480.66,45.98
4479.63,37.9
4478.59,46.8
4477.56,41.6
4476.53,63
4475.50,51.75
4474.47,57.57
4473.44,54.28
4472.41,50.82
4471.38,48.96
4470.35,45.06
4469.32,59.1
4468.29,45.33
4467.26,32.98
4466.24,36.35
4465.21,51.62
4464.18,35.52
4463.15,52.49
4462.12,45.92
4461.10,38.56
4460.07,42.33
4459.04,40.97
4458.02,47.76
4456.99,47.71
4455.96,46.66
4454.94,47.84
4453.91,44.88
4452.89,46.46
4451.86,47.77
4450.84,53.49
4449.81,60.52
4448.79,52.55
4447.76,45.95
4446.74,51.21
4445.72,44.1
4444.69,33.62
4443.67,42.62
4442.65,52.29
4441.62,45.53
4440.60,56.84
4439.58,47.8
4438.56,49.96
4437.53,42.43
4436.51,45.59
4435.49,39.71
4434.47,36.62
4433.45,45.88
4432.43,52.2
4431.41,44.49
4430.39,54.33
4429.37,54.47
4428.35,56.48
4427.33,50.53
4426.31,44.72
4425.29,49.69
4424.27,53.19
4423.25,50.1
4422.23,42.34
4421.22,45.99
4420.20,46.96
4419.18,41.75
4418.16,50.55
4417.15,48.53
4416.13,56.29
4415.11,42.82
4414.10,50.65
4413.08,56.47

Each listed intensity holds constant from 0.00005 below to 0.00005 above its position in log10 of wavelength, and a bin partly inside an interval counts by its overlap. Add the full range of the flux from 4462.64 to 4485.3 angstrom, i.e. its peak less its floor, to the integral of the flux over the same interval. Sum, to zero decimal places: 1125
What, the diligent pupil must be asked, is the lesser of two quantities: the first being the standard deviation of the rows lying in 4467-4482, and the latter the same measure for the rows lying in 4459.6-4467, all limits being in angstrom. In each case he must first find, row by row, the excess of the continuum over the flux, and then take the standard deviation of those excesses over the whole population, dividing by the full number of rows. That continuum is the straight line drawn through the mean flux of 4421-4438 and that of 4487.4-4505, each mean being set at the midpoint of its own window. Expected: 6.47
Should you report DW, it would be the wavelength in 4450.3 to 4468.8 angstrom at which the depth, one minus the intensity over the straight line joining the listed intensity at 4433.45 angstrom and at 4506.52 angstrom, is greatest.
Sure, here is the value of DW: 4467.26 angstrom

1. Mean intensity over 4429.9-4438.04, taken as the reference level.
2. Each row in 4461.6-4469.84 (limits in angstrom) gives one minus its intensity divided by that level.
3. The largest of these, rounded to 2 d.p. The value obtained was 0.27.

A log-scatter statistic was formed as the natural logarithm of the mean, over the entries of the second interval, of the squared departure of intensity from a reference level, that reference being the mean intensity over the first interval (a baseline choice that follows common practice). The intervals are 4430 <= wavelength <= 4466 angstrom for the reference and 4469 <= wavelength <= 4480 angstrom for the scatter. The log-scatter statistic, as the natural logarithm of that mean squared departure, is 4.2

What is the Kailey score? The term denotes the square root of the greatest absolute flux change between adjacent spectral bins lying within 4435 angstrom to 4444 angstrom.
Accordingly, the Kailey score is 3.4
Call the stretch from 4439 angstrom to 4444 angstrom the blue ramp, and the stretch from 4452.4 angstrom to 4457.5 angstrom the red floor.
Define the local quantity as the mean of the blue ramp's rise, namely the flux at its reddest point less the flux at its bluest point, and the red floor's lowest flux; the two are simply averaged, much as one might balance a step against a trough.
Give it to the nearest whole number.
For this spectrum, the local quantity 20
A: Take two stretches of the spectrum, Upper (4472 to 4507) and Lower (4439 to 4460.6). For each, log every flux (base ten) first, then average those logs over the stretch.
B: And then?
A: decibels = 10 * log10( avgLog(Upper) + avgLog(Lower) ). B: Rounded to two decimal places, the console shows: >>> 5.29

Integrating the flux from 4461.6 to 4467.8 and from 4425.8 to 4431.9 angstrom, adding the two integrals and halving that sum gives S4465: 287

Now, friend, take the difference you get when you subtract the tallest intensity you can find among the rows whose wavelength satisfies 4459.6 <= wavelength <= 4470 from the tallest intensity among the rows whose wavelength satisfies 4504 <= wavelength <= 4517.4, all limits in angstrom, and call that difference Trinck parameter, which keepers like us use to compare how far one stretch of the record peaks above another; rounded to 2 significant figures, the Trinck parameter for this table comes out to 11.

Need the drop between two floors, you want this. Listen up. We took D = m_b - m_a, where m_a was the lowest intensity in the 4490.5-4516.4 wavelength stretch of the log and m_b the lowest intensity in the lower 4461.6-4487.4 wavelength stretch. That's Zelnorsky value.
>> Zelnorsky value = 10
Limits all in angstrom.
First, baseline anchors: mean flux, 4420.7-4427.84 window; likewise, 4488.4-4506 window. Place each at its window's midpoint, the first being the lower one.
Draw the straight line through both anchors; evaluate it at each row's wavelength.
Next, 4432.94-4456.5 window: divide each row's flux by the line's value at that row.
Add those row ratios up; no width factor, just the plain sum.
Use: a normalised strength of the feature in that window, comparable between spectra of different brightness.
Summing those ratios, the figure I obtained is 21.9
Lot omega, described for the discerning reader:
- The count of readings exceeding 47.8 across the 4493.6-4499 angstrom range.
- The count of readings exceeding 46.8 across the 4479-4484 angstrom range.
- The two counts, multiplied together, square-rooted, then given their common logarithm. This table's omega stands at 0.54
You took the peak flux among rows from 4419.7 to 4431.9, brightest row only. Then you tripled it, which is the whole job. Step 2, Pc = 169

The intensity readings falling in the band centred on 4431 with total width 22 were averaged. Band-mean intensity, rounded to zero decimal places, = 48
